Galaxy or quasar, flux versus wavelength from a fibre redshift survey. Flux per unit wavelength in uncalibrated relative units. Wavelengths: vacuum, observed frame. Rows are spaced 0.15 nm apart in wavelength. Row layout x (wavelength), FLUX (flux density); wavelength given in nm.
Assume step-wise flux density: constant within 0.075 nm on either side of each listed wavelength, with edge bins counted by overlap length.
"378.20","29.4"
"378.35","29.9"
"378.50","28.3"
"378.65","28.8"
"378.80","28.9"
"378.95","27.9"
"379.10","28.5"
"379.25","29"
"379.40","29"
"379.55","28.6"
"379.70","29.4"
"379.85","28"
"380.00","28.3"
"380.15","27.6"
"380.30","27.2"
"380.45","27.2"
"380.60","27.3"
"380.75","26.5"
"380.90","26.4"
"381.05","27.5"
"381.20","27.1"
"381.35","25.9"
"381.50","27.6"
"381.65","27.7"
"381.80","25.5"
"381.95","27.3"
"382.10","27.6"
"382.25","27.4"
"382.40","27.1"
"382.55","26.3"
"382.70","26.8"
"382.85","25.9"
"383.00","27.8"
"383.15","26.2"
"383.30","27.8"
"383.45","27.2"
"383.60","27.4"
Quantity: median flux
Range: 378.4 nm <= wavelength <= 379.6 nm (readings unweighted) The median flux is 28.7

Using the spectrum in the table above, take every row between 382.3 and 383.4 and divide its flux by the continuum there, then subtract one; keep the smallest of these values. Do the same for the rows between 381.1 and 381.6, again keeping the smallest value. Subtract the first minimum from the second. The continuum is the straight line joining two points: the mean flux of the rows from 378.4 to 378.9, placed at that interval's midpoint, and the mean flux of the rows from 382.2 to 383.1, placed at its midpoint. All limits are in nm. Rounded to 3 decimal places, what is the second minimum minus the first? -0.024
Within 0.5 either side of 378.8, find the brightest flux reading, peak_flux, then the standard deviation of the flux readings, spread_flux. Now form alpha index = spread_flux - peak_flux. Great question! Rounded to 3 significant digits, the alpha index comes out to -29.3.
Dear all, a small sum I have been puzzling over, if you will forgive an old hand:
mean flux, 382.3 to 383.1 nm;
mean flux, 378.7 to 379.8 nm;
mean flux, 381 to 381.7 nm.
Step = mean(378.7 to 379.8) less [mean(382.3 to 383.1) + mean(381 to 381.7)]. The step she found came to -25.2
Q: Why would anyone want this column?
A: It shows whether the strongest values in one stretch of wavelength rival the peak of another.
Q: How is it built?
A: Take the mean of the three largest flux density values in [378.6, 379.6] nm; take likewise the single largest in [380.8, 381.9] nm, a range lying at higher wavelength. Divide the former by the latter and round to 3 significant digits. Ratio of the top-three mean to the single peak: 1.05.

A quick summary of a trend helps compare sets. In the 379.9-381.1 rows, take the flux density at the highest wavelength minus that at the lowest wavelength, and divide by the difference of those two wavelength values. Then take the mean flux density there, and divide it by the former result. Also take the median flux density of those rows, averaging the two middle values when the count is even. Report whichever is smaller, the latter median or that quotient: -36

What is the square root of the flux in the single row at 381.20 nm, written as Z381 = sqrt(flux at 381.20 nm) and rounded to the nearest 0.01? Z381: 5.21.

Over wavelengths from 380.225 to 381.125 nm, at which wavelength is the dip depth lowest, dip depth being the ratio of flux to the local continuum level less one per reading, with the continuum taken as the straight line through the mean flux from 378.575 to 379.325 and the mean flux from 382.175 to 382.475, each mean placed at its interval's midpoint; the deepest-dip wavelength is 380.90 nm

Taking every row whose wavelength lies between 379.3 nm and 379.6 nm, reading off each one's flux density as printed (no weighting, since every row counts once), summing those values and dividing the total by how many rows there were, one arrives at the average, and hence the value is 28.8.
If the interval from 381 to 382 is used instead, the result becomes 26.9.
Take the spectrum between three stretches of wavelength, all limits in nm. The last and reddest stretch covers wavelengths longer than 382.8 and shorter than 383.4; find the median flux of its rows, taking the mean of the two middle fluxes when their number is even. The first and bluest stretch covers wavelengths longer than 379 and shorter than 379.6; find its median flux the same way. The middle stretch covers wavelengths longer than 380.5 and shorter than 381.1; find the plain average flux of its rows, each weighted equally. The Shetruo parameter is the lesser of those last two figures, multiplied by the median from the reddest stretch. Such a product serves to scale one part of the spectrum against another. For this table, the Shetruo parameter 727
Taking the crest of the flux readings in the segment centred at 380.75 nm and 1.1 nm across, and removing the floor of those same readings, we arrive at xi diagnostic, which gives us 1.10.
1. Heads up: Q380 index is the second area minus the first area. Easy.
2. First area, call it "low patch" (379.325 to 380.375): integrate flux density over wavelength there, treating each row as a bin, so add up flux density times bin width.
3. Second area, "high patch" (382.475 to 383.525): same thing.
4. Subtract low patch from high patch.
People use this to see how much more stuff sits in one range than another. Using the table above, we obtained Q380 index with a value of -1.5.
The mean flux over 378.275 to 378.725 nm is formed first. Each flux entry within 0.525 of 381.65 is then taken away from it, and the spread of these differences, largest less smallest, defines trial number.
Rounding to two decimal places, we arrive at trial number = 2.20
